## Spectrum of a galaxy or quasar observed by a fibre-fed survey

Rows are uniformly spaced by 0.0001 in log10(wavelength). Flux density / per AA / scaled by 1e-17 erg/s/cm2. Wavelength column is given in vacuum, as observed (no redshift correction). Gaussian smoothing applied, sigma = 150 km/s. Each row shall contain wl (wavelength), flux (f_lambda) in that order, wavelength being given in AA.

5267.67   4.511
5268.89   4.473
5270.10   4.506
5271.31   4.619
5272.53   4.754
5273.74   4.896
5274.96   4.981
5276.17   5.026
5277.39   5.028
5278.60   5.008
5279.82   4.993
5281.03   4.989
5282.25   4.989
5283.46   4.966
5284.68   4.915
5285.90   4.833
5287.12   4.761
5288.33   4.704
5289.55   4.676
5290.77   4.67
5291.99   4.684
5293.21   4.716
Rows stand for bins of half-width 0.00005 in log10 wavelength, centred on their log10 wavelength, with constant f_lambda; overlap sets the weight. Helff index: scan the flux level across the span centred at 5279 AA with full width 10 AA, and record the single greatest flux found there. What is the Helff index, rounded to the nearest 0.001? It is 5.028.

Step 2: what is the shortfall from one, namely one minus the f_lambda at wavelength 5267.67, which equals -3.51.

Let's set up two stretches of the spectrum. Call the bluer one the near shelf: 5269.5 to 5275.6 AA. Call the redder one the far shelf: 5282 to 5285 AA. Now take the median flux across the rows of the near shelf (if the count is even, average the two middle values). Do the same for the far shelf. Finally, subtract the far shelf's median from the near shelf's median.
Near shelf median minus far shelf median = -0.2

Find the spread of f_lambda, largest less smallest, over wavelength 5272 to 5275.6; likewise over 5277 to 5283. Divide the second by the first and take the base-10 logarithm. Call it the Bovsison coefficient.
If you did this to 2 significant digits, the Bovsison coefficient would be -0.76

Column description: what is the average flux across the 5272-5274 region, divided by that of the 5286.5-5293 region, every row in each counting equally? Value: 1.03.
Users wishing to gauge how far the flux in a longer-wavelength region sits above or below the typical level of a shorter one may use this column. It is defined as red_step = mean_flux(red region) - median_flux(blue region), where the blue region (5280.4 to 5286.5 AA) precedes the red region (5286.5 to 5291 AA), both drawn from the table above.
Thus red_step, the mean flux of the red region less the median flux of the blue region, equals -0.26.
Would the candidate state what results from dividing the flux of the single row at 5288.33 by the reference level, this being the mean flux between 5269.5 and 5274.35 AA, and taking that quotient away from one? -0.002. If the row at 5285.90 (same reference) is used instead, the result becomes -0.030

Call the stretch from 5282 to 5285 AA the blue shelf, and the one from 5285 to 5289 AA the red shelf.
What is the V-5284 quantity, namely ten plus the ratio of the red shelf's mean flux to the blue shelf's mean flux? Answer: 11.0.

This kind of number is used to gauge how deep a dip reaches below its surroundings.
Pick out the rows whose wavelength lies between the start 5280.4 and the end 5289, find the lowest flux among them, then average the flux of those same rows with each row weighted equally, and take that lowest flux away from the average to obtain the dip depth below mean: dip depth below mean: 0.18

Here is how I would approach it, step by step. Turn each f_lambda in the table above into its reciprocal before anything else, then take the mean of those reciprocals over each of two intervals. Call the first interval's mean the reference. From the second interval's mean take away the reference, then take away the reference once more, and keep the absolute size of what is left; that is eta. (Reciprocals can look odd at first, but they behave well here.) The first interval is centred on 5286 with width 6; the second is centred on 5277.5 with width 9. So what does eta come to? 0.213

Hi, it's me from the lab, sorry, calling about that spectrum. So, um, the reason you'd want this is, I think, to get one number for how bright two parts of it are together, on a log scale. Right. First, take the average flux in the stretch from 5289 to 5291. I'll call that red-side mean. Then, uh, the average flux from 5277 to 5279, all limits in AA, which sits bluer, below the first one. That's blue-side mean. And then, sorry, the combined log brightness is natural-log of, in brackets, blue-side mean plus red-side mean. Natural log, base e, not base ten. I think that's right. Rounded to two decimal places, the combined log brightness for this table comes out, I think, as 2.27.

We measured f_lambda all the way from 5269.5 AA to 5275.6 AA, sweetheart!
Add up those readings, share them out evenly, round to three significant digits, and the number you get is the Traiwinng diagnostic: 4.75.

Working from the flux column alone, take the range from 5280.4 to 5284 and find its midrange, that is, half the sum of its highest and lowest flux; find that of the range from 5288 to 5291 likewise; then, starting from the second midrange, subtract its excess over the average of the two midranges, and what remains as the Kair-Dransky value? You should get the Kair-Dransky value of 4.83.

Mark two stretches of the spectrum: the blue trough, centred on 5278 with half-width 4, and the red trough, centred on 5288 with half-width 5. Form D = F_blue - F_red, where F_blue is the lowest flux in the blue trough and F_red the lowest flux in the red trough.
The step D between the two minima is 0.31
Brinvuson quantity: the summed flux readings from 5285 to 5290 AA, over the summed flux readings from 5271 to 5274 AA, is 1.3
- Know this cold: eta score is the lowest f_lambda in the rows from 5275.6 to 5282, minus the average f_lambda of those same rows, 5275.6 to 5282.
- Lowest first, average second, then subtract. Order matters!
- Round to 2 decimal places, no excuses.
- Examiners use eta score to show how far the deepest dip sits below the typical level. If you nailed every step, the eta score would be -0.02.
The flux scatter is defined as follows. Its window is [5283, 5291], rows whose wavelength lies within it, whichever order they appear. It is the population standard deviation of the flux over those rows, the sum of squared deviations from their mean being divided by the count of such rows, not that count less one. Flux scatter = 0.110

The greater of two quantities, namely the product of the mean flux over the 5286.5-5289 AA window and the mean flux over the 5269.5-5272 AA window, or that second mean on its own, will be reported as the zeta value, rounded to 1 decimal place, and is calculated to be 21.6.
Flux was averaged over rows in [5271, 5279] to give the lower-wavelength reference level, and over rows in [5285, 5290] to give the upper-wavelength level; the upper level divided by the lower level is 0.97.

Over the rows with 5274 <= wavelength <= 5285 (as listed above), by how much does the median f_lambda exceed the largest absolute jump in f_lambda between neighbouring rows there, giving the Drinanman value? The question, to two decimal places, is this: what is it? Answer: 4.94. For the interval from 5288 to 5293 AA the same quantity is 4.65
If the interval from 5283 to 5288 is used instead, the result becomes 4.79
